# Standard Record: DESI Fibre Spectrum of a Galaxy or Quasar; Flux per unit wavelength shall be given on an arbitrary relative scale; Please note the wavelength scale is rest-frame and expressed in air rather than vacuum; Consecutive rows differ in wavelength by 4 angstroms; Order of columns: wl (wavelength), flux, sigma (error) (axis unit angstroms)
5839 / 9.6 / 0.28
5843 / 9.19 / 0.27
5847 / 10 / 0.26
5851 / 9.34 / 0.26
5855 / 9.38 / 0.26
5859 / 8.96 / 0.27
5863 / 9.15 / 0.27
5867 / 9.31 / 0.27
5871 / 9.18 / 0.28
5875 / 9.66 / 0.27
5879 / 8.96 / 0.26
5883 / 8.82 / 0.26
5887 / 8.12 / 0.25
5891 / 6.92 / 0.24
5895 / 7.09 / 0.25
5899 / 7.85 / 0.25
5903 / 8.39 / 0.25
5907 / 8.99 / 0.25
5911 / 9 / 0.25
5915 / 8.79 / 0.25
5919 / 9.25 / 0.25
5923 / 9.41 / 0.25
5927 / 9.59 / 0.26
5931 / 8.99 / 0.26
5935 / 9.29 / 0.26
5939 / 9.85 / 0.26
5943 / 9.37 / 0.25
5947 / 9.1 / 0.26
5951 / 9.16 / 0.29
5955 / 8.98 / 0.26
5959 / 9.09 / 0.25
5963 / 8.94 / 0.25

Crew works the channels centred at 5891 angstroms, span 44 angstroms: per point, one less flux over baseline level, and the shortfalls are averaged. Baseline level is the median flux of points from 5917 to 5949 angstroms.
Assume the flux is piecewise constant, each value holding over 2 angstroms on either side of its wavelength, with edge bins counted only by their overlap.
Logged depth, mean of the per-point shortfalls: 0.09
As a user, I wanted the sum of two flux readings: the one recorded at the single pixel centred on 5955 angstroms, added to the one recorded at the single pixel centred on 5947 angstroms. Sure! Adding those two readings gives 18.1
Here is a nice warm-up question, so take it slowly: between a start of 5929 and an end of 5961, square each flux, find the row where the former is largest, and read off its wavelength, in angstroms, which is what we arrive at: 5939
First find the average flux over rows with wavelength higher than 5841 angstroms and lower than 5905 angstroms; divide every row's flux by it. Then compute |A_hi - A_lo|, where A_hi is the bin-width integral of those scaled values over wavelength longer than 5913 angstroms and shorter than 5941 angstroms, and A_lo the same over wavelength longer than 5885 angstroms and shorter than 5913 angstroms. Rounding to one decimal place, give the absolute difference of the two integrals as 4.0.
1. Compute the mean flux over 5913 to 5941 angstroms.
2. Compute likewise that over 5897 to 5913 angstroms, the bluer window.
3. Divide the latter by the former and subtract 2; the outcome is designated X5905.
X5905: -1.08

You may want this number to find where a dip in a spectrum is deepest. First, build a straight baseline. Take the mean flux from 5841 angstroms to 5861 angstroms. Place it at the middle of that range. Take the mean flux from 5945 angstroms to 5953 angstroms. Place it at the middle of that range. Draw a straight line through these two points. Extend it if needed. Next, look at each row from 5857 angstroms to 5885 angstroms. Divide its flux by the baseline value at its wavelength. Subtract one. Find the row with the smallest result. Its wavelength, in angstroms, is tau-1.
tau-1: 5883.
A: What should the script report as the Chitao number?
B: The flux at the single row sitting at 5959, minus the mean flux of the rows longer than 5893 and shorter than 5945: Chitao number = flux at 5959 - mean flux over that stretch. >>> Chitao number 0.18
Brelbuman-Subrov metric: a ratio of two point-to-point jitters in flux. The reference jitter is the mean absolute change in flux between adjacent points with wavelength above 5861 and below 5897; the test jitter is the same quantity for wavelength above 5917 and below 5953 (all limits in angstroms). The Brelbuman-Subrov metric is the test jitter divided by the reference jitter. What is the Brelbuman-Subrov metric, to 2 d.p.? 0.71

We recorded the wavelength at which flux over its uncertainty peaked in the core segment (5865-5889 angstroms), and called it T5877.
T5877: 5875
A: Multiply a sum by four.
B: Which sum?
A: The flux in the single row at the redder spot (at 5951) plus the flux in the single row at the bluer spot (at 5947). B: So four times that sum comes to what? 73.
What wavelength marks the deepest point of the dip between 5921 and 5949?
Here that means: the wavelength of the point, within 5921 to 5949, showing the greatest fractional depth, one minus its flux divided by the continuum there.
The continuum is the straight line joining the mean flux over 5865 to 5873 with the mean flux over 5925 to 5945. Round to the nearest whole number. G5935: 5931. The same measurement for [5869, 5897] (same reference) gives 5891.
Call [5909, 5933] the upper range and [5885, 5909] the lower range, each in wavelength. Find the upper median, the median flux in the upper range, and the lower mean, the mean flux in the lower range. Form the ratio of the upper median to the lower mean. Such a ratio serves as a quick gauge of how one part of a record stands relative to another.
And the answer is 1.16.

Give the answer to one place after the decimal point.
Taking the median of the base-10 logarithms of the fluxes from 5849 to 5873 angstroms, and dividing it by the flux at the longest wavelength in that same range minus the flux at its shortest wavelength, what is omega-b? -6.0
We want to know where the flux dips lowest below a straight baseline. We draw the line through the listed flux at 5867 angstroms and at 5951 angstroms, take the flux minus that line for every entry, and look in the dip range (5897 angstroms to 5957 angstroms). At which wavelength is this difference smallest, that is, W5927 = 5899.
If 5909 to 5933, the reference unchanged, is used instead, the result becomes 5915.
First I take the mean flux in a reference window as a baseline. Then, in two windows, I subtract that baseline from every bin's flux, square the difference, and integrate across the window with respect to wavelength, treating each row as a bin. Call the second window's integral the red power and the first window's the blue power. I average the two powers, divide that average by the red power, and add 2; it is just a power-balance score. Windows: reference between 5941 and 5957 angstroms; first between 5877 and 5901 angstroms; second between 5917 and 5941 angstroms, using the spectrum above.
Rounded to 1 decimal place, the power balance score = 10.1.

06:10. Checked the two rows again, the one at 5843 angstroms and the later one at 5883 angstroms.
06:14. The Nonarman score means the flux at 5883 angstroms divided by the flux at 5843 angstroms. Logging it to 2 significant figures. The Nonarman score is 0.96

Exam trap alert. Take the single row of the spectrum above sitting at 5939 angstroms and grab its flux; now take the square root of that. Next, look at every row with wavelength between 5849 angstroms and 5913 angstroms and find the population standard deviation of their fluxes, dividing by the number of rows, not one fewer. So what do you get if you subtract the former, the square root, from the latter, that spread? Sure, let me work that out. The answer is -2.35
